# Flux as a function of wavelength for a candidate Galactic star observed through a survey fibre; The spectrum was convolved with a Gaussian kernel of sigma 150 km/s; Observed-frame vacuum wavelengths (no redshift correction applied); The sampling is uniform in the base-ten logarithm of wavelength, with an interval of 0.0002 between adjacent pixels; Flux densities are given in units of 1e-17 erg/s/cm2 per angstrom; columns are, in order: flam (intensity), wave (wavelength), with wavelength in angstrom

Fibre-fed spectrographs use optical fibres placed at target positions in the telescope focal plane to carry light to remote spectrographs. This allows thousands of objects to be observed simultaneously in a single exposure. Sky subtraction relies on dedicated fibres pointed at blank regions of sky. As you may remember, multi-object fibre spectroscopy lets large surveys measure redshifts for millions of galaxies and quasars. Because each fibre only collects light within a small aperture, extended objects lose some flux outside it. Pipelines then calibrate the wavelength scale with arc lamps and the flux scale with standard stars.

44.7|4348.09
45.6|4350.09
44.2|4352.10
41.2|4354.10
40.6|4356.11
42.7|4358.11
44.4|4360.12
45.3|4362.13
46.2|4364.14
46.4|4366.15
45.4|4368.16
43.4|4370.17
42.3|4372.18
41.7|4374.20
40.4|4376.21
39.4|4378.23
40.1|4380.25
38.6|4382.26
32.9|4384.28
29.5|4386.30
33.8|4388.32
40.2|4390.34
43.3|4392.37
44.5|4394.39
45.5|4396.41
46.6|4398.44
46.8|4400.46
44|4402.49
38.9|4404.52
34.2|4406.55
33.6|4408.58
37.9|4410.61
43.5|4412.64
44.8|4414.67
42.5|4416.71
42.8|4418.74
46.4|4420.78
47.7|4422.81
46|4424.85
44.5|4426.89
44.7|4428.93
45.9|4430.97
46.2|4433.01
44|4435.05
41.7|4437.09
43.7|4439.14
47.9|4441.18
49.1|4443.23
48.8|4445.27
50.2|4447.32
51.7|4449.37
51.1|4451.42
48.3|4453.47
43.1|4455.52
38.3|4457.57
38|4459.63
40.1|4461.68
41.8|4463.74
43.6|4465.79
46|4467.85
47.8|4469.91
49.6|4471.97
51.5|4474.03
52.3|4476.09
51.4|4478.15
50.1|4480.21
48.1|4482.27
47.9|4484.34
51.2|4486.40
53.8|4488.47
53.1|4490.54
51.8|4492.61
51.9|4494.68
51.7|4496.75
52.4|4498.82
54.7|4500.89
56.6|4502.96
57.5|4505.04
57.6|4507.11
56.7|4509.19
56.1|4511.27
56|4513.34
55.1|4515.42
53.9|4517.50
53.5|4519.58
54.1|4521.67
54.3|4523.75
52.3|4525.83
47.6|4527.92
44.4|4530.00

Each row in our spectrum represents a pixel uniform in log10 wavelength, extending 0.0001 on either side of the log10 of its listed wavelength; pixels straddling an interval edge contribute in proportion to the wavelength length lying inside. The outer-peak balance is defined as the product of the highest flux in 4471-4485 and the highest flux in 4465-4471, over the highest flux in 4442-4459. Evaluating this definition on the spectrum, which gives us 48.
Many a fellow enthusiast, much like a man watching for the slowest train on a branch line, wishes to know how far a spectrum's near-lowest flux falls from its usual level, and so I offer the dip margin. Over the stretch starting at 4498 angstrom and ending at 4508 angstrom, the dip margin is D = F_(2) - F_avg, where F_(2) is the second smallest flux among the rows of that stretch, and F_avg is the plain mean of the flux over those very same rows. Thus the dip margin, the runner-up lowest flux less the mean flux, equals -1.1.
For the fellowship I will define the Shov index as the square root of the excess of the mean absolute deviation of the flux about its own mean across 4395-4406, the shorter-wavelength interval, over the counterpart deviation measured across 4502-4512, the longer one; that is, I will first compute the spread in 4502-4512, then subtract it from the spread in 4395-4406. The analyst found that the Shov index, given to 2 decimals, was 1.34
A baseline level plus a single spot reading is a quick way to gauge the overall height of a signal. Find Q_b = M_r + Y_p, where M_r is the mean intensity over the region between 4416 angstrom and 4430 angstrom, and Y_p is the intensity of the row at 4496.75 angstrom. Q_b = 97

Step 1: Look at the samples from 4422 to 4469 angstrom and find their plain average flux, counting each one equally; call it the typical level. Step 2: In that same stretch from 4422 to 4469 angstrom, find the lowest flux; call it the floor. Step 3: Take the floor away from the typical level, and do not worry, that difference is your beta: 7.3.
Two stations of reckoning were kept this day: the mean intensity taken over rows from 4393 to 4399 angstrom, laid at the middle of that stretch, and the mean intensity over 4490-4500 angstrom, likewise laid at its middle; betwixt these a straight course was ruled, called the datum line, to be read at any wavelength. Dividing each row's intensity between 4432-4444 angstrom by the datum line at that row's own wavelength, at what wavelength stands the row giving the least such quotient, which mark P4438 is 4437.09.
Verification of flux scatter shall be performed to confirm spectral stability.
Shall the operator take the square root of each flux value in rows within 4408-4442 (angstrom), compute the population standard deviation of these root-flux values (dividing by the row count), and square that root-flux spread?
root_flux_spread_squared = 0.073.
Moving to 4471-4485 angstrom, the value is 0.013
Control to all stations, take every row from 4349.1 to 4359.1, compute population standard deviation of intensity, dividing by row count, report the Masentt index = 1.9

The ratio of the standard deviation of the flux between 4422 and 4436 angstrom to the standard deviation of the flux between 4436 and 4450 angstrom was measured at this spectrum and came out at 0.4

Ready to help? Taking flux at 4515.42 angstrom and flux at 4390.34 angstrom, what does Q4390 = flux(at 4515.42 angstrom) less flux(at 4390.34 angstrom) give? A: 15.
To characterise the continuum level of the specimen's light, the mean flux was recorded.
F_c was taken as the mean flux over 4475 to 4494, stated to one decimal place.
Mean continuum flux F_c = 51.1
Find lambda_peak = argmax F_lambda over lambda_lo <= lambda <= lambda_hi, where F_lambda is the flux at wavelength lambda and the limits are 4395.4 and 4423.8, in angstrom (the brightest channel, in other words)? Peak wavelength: 4422.81 angstrom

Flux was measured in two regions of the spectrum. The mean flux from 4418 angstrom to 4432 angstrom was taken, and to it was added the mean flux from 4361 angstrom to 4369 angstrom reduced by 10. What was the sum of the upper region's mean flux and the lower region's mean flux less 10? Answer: 81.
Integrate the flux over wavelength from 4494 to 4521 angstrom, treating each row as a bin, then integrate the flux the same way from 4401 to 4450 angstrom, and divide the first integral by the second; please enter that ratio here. 0.69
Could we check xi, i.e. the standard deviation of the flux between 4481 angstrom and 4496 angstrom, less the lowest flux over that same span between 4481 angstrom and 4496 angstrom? -46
